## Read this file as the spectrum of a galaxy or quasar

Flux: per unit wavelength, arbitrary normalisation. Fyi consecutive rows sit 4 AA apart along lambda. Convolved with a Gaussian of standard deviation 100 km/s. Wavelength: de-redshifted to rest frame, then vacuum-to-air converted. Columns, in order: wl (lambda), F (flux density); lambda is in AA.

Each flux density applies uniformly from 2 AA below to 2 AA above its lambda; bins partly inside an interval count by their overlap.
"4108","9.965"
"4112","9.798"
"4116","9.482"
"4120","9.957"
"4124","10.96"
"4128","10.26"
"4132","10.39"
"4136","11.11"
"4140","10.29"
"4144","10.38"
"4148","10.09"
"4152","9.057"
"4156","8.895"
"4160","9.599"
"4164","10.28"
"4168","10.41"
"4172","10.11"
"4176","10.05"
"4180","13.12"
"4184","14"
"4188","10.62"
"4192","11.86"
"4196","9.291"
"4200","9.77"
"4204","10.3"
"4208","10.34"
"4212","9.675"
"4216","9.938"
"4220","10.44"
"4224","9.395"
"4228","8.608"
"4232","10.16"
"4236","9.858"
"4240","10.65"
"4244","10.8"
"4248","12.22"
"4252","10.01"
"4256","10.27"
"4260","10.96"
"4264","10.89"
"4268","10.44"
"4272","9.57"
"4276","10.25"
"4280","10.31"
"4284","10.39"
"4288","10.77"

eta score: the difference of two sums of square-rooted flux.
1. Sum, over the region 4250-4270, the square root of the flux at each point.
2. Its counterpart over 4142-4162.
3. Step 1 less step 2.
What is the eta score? 0.72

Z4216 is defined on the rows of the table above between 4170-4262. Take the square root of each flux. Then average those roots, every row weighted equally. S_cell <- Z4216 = 3.242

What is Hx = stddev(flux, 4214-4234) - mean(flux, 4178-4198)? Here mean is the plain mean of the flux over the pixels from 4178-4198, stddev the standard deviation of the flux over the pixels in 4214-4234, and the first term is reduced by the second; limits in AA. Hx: -11.1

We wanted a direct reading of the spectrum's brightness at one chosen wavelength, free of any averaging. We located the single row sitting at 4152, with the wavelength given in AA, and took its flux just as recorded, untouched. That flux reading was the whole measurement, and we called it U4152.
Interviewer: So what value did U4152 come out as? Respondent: 9.057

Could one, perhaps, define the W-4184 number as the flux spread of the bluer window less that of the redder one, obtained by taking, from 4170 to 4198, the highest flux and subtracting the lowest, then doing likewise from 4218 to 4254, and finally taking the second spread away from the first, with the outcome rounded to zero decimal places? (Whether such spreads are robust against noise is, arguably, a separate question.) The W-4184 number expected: 1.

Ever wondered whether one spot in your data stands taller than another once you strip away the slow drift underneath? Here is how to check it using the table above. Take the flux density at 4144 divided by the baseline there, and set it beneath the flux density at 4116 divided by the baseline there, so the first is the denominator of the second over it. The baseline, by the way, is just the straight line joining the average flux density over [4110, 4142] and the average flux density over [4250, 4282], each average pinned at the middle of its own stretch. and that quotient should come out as 0.91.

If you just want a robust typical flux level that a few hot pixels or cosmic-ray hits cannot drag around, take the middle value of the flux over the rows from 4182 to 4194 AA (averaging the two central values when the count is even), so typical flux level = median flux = 11.9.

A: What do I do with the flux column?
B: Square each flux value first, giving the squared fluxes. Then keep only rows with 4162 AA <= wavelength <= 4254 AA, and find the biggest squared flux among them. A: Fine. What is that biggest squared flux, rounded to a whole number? 196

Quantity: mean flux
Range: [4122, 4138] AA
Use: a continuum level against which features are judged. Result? 10.7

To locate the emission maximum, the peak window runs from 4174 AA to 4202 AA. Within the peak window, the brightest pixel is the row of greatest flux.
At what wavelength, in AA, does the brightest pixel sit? 4184 AA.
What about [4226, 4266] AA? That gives 4248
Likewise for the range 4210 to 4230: 4220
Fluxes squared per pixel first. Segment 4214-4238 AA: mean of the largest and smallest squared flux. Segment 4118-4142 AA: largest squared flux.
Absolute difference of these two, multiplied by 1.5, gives 48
